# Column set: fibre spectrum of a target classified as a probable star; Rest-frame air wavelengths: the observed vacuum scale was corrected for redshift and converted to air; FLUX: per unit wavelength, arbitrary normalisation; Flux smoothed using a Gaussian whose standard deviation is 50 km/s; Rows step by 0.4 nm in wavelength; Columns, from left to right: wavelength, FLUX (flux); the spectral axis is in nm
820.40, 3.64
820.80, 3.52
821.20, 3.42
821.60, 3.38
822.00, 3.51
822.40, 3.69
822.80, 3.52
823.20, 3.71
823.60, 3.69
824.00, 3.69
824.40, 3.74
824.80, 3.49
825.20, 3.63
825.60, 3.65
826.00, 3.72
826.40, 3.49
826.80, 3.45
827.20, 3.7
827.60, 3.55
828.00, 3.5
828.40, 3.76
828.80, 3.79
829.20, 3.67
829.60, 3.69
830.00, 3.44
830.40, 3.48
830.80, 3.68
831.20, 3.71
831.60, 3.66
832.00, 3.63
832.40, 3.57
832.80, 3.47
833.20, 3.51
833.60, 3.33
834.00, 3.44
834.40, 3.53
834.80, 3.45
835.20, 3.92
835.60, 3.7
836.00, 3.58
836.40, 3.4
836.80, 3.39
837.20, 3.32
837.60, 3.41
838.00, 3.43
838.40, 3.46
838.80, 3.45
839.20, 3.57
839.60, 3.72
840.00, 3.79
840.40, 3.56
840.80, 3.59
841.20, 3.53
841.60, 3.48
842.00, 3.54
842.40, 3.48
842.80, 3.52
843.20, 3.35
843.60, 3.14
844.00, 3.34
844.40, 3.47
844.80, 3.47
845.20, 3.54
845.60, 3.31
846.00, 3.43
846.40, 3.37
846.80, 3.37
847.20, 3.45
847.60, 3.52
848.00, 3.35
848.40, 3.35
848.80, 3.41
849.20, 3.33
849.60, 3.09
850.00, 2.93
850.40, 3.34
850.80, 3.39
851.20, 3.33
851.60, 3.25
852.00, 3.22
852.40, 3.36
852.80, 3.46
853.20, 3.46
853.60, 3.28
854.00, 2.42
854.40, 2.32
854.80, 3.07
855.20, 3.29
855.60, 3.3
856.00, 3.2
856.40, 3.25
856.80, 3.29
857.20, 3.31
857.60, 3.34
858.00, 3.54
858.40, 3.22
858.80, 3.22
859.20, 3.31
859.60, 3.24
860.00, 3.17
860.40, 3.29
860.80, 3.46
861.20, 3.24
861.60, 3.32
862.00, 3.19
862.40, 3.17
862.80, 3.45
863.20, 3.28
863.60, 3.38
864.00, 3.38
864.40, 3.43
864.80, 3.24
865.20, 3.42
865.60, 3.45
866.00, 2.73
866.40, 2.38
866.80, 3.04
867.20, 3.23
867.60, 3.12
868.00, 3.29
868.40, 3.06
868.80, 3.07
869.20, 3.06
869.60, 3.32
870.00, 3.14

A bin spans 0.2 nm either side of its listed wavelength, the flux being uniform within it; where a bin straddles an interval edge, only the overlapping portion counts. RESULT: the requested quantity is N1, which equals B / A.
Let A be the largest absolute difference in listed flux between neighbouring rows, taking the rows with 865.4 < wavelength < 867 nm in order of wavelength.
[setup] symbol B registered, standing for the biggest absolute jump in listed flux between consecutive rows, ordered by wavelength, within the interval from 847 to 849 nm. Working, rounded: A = 0.72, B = 0.17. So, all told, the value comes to 0.24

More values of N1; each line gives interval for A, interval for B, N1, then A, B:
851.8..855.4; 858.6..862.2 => 0.26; 0.86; 0.22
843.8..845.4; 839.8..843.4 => 1.77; 0.13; 0.23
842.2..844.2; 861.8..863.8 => 1.33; 0.21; 0.28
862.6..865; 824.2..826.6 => 1.32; 0.19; 0.25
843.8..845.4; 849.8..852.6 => 3.15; 0.13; 0.41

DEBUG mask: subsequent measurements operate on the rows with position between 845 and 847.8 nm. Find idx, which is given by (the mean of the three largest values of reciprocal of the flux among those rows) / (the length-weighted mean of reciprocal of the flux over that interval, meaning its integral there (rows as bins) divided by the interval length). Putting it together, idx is 1.023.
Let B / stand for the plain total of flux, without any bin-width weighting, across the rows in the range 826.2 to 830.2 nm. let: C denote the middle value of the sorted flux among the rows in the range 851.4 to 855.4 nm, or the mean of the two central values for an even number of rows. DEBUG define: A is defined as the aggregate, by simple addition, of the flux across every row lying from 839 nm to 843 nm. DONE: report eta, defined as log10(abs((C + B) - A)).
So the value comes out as 0.55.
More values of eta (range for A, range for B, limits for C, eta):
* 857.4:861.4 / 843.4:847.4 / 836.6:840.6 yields 0.63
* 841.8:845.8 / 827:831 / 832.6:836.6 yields 0.75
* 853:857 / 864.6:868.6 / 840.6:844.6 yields 0.55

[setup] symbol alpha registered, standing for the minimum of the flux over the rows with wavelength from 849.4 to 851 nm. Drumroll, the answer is 2.93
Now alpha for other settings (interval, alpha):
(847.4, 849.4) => 3.33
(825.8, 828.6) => 3.45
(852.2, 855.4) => 2.32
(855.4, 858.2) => 3.2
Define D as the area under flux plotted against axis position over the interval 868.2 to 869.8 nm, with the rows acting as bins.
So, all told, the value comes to 5.00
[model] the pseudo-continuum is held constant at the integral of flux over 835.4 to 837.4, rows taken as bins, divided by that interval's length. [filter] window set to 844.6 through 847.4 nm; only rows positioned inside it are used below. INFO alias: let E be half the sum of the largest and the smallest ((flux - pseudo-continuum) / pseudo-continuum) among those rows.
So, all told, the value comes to -0.02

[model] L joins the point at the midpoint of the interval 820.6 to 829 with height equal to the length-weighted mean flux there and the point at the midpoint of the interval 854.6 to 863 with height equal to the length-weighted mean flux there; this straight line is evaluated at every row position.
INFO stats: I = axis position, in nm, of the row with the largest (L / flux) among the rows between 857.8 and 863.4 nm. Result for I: 860.00 nm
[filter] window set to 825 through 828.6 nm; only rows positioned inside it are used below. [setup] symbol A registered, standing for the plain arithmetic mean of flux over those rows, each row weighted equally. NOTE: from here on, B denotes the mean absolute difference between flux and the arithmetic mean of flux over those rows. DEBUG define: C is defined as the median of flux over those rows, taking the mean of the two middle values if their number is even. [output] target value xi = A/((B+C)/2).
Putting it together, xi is 1.94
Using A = 3.6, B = 0.096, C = 3.63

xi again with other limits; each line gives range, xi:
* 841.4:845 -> 1.92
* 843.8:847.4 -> 1.96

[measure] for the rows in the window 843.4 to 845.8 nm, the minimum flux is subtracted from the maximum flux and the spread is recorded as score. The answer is 0.40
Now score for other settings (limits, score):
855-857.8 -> 0.14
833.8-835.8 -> 0.48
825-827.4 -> 0.27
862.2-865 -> 0.28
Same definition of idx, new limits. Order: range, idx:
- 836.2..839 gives 1.011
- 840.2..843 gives 1.010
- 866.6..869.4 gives 1.022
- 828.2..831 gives 1.032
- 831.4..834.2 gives 1.029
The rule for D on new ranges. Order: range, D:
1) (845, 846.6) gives 5.46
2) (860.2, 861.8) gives 5.32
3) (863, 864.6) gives 5.39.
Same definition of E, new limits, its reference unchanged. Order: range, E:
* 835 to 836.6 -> 0.05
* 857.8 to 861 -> -0.04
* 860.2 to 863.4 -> -0.05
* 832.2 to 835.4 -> 0.04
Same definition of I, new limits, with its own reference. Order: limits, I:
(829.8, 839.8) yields 833.60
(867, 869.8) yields 868.40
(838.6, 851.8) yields 850.00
